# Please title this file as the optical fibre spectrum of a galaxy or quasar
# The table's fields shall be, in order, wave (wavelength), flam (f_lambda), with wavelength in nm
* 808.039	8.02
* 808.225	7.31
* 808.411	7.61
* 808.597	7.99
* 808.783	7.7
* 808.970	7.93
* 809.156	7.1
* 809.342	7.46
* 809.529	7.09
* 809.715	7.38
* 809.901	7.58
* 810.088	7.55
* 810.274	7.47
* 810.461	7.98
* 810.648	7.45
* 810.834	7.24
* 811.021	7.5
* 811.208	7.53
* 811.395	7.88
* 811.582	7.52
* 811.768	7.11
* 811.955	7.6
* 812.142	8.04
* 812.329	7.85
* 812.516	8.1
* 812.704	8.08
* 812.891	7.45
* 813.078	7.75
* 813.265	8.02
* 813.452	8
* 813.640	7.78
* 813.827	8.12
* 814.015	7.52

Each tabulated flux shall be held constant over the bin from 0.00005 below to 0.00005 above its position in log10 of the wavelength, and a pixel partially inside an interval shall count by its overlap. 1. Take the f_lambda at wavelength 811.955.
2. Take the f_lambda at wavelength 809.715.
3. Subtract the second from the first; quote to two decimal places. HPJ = 0.22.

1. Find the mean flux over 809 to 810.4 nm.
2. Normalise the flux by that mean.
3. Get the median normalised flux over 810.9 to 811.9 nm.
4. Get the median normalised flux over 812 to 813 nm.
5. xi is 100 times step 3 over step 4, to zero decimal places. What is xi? 94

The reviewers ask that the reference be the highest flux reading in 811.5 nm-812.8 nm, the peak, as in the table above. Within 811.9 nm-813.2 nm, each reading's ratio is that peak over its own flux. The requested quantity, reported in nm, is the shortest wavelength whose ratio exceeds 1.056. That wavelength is 811.955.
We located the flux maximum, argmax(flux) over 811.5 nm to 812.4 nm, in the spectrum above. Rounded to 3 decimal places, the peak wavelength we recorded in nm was 812.142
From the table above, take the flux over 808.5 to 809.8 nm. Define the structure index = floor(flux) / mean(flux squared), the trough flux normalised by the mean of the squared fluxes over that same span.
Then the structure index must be 0.125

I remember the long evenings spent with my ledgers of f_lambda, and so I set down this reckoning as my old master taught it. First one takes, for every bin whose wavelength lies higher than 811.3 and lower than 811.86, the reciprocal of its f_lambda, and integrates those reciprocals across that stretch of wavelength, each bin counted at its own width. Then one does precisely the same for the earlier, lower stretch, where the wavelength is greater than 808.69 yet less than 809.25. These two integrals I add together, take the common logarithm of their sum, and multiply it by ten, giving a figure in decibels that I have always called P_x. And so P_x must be -8.27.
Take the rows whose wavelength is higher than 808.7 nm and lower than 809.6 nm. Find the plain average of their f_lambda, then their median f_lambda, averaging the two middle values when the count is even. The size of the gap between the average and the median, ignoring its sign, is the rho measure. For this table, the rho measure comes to 0.004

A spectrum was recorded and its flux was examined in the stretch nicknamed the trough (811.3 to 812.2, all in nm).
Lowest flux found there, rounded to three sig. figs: 7.11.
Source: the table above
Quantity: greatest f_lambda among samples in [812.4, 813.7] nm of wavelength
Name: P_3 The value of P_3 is 8.1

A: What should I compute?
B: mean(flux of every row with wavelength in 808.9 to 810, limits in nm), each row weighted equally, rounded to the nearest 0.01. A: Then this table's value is 7.42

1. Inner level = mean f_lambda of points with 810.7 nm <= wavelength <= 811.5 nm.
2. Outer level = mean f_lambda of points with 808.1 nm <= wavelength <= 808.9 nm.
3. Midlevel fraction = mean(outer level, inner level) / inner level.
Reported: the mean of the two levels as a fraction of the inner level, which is 1.01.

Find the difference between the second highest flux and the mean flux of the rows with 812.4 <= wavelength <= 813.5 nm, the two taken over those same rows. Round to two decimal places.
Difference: 0.18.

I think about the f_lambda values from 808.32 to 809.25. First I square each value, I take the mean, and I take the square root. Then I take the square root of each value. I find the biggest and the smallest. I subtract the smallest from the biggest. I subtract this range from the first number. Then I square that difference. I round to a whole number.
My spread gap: 56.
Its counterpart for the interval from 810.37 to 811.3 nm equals 55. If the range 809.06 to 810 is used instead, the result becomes 52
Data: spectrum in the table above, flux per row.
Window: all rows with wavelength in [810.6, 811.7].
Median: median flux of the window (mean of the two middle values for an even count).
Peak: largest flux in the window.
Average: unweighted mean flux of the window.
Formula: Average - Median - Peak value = -7.87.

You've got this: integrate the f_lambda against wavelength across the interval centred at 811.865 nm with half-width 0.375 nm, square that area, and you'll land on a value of 32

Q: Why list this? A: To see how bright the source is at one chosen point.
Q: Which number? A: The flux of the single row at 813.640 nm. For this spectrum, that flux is 7.78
